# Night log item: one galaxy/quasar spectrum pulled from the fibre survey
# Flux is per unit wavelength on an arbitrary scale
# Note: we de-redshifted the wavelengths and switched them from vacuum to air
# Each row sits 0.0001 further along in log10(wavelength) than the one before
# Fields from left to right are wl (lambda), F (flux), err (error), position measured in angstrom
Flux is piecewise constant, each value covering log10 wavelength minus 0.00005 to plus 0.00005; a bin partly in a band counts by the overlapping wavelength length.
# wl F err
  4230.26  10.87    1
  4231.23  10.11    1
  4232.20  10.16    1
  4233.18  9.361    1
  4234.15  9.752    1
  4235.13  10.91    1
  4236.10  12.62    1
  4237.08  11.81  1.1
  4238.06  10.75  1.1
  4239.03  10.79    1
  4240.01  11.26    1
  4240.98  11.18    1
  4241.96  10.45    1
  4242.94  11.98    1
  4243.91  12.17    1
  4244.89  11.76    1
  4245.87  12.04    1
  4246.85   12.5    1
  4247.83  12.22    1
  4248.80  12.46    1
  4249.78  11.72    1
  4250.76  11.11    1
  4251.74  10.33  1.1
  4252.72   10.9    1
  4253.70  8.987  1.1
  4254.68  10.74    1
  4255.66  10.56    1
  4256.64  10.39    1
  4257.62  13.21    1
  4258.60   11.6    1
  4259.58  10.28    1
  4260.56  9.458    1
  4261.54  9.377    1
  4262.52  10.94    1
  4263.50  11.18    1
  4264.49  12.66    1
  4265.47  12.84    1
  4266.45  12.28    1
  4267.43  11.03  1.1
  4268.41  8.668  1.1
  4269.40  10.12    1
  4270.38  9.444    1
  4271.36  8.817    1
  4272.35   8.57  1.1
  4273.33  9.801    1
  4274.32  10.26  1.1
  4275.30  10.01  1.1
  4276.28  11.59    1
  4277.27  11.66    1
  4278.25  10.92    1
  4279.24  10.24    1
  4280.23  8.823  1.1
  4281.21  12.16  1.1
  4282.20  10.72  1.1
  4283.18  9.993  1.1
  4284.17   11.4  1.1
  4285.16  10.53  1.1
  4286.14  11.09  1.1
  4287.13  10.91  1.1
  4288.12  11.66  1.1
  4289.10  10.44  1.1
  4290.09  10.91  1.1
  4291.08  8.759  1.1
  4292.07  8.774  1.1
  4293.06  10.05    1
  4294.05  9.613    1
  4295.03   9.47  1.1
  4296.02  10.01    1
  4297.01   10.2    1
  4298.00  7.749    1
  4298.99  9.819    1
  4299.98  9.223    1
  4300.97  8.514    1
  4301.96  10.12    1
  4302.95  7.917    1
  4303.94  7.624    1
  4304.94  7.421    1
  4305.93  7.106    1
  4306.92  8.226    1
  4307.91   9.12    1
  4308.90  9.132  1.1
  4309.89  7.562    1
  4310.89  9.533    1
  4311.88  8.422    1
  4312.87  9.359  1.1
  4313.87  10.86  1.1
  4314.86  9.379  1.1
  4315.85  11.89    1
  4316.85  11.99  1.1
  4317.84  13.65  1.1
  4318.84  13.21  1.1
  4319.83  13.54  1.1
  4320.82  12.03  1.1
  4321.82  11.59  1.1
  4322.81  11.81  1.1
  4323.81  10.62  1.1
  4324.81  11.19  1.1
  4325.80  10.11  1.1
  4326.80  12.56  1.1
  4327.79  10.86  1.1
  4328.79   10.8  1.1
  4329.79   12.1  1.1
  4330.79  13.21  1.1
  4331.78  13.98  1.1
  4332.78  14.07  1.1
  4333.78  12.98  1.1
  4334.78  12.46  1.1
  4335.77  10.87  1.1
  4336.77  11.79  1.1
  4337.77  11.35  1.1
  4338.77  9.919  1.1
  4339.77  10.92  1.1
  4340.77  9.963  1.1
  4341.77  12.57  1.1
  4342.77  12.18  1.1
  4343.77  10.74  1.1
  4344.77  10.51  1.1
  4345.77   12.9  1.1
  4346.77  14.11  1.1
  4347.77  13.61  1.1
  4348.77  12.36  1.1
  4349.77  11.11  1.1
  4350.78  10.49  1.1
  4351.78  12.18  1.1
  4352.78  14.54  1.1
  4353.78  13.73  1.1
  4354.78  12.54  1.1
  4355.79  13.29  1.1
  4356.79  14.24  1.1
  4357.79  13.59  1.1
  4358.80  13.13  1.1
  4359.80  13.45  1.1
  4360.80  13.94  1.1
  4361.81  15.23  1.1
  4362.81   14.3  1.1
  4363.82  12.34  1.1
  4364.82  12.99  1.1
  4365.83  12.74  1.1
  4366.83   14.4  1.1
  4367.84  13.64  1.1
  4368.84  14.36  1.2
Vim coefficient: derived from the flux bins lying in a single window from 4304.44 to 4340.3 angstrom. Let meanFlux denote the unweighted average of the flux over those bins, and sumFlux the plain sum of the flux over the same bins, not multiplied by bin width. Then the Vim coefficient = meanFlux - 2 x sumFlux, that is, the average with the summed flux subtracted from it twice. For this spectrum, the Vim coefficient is -780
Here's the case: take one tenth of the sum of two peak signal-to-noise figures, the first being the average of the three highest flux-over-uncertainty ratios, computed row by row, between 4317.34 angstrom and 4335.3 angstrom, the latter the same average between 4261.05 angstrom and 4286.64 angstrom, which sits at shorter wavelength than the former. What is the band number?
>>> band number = 2.52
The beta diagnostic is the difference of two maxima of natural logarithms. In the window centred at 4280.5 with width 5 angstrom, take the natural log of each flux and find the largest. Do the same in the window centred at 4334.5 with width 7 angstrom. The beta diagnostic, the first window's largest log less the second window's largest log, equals -0.15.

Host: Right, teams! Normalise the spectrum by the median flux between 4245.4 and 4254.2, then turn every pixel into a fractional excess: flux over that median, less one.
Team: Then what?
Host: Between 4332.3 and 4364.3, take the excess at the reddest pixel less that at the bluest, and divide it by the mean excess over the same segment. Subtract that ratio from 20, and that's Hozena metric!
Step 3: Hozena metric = 22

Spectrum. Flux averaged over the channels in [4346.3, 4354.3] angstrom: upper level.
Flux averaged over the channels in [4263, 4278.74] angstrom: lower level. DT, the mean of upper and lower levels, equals 11.7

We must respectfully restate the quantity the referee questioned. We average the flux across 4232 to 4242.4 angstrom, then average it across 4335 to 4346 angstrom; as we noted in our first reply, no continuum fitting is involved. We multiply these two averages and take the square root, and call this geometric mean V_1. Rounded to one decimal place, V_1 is 11.0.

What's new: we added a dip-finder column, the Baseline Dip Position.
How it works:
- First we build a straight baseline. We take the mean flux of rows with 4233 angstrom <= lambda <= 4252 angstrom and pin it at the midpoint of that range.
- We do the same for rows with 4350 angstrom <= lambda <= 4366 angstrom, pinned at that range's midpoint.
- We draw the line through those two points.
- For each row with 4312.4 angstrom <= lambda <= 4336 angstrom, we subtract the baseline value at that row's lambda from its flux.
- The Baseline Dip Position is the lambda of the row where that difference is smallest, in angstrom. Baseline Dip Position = 4314.86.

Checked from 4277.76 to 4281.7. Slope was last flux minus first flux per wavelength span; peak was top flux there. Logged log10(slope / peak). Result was -1.5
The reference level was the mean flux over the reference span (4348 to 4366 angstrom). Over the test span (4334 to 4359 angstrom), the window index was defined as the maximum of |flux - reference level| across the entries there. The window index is 3.2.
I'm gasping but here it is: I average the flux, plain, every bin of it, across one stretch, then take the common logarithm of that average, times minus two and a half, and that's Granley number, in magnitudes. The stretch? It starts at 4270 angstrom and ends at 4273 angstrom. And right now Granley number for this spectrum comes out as -2.38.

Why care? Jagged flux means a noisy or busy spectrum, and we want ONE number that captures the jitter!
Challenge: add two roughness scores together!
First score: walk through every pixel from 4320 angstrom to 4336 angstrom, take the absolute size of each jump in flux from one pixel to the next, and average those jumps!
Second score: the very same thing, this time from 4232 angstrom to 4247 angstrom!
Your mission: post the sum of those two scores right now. 1.62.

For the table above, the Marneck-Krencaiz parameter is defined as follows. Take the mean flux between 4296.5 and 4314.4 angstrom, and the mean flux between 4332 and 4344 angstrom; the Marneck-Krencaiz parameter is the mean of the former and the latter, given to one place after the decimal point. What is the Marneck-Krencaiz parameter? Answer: 10.2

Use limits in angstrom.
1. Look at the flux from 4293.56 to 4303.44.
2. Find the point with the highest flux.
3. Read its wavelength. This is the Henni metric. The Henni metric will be 4297.01 angstrom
